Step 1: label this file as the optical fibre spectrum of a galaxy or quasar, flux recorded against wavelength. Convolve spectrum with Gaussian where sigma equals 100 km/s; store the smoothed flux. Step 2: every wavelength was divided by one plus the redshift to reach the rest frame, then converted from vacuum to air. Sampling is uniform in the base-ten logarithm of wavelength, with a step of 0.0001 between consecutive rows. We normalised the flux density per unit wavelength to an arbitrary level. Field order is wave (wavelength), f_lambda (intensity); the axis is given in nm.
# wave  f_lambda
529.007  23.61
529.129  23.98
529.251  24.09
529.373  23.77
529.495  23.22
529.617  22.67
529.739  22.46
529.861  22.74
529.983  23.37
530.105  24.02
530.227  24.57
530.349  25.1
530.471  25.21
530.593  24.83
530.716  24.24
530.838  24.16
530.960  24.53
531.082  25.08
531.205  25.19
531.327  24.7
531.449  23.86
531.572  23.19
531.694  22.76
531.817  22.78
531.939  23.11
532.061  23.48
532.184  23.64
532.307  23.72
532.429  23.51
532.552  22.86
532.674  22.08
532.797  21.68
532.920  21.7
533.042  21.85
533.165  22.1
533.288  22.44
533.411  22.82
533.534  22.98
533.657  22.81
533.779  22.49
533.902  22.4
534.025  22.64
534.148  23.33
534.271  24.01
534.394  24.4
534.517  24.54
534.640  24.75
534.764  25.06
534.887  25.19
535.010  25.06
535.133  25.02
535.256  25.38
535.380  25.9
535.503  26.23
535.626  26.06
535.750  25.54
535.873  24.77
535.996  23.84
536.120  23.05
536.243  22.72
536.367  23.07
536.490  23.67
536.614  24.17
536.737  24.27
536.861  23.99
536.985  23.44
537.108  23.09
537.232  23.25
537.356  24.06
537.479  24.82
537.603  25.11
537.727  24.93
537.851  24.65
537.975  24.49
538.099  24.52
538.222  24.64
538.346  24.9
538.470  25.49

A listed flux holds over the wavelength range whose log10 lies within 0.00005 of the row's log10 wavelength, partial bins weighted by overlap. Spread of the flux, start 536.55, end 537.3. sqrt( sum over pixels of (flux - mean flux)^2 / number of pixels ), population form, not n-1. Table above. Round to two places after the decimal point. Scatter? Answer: 0.46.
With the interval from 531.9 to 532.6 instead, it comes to 0.30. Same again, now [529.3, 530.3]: 0.69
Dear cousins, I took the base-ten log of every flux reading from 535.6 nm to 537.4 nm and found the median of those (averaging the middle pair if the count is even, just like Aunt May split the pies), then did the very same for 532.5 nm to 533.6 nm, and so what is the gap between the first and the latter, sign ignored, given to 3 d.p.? 0.033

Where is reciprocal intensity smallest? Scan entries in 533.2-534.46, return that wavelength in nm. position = 534.394 nm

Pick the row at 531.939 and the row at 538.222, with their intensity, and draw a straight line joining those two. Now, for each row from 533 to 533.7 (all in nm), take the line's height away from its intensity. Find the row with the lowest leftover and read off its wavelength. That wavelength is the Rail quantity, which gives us 533.042 nm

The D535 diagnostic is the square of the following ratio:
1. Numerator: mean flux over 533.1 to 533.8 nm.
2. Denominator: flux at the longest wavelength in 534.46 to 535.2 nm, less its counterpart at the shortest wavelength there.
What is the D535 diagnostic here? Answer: 2218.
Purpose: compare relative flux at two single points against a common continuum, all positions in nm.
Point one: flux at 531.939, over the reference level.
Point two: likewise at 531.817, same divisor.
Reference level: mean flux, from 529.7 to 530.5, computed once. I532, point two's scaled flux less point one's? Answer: -0.01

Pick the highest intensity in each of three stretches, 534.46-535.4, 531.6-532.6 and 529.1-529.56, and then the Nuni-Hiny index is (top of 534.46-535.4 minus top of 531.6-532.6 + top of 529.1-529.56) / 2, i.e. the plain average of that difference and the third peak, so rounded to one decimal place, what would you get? 13.1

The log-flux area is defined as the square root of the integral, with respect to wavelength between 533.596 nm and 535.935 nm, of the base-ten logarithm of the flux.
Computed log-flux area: 1.803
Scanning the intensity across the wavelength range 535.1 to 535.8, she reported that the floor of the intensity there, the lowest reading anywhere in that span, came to 25.02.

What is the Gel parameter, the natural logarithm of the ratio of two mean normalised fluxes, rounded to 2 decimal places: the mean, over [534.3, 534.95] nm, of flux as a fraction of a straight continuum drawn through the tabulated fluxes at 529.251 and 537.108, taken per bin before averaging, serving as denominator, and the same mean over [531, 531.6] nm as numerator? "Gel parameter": -0.03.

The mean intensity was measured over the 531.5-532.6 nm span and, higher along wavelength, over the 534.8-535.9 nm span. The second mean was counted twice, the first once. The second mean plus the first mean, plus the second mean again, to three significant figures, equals 74.2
